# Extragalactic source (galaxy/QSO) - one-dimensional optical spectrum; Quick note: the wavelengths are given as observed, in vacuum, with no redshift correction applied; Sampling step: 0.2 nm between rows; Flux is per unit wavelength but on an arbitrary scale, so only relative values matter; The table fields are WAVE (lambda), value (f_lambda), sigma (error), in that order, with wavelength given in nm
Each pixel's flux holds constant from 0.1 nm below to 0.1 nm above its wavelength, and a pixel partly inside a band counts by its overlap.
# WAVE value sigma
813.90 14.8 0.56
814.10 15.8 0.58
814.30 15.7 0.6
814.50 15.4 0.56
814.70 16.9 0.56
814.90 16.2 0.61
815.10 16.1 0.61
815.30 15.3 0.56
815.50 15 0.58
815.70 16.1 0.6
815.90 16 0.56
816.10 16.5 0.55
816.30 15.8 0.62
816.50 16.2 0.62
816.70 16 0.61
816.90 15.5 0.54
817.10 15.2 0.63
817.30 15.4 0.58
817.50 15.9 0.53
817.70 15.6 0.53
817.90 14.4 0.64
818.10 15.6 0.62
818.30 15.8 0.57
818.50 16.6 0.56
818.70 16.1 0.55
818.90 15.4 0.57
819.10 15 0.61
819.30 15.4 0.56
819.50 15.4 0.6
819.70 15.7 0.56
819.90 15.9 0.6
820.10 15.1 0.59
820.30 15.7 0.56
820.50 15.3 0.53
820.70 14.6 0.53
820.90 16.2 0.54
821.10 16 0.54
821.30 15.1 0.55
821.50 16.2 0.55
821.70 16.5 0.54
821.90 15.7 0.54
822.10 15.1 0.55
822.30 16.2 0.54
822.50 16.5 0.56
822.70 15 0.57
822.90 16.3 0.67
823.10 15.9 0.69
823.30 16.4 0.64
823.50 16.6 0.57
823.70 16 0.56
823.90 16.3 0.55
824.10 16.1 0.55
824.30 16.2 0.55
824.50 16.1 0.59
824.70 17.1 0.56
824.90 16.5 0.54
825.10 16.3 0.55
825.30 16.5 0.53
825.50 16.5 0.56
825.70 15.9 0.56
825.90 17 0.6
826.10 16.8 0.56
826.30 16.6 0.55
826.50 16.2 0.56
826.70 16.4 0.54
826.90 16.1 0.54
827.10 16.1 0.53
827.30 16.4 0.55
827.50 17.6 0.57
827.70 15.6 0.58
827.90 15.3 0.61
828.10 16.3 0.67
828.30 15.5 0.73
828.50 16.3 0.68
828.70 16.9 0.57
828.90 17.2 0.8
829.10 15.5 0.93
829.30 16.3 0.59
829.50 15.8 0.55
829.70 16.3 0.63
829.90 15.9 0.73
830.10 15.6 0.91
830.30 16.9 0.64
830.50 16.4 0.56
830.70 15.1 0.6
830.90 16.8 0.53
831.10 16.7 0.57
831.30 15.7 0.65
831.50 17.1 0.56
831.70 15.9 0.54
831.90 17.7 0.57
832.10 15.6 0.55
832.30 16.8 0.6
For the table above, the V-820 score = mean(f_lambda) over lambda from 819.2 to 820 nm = 15.6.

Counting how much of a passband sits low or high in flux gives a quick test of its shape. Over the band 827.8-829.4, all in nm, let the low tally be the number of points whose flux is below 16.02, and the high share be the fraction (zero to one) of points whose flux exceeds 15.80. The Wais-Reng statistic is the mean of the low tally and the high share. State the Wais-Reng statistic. 1.81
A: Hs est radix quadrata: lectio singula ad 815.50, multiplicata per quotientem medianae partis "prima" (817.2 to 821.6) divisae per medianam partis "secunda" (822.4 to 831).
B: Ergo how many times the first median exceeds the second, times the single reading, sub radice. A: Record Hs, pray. 3.79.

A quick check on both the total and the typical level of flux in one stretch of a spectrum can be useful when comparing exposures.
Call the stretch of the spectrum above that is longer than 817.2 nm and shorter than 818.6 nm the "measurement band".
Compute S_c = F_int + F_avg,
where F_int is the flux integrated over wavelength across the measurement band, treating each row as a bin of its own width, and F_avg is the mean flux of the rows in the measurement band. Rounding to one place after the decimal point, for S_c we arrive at 37.5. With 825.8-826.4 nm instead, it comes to 26.9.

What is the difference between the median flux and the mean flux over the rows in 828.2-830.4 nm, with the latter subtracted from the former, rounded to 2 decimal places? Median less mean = 0.10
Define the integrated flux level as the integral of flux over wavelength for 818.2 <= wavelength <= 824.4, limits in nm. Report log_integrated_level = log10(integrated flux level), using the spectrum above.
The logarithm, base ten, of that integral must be 2.0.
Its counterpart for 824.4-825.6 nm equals 1.3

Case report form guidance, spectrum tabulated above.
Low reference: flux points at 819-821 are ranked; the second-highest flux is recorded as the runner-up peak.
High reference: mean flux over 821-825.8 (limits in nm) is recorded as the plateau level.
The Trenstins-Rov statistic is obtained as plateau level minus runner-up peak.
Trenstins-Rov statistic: 0.2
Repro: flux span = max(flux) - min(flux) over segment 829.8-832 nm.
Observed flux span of 2.60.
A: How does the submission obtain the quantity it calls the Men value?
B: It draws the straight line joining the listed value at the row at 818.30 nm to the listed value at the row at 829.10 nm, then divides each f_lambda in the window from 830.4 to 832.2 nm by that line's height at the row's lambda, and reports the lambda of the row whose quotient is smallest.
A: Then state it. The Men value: 830.70 nm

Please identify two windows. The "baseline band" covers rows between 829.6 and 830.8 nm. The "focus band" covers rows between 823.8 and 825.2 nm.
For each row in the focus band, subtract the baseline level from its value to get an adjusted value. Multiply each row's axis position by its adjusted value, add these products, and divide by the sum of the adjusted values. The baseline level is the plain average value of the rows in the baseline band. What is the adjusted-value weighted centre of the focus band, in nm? 824.64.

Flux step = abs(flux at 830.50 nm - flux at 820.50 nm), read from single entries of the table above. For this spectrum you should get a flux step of 1.1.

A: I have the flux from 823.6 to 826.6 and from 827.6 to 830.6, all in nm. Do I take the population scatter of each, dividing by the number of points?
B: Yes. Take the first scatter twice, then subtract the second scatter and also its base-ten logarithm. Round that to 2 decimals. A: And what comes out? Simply 0.38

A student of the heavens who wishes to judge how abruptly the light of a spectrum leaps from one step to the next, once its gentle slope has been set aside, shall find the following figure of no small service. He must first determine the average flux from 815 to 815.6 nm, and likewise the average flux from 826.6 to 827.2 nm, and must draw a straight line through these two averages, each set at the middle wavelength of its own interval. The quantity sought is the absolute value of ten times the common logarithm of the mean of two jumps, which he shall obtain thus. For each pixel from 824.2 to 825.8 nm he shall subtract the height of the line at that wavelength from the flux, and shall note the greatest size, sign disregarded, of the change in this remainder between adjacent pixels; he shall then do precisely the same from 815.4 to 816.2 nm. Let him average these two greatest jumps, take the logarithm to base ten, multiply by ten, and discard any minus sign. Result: 0.16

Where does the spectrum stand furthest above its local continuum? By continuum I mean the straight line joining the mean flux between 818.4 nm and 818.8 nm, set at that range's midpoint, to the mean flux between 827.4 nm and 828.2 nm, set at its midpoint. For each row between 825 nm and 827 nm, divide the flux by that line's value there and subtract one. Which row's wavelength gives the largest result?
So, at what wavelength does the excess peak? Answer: 825.90 nm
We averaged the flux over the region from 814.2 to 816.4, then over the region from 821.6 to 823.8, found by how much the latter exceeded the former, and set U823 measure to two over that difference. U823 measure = 18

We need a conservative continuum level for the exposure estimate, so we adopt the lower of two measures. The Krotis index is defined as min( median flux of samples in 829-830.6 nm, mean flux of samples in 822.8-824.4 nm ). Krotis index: 16.1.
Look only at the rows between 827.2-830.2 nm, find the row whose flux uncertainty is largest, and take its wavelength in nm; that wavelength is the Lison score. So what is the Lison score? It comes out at 829.10 nm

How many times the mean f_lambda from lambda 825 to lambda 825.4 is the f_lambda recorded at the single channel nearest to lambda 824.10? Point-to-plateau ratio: 0.98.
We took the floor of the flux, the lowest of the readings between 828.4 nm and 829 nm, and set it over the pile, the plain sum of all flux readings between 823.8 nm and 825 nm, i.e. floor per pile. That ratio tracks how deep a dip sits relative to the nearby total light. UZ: 0.17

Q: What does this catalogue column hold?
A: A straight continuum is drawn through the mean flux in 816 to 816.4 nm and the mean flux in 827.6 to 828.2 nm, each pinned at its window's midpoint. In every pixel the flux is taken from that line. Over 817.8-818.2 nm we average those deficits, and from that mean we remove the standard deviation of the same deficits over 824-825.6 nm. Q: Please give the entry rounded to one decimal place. 0.8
